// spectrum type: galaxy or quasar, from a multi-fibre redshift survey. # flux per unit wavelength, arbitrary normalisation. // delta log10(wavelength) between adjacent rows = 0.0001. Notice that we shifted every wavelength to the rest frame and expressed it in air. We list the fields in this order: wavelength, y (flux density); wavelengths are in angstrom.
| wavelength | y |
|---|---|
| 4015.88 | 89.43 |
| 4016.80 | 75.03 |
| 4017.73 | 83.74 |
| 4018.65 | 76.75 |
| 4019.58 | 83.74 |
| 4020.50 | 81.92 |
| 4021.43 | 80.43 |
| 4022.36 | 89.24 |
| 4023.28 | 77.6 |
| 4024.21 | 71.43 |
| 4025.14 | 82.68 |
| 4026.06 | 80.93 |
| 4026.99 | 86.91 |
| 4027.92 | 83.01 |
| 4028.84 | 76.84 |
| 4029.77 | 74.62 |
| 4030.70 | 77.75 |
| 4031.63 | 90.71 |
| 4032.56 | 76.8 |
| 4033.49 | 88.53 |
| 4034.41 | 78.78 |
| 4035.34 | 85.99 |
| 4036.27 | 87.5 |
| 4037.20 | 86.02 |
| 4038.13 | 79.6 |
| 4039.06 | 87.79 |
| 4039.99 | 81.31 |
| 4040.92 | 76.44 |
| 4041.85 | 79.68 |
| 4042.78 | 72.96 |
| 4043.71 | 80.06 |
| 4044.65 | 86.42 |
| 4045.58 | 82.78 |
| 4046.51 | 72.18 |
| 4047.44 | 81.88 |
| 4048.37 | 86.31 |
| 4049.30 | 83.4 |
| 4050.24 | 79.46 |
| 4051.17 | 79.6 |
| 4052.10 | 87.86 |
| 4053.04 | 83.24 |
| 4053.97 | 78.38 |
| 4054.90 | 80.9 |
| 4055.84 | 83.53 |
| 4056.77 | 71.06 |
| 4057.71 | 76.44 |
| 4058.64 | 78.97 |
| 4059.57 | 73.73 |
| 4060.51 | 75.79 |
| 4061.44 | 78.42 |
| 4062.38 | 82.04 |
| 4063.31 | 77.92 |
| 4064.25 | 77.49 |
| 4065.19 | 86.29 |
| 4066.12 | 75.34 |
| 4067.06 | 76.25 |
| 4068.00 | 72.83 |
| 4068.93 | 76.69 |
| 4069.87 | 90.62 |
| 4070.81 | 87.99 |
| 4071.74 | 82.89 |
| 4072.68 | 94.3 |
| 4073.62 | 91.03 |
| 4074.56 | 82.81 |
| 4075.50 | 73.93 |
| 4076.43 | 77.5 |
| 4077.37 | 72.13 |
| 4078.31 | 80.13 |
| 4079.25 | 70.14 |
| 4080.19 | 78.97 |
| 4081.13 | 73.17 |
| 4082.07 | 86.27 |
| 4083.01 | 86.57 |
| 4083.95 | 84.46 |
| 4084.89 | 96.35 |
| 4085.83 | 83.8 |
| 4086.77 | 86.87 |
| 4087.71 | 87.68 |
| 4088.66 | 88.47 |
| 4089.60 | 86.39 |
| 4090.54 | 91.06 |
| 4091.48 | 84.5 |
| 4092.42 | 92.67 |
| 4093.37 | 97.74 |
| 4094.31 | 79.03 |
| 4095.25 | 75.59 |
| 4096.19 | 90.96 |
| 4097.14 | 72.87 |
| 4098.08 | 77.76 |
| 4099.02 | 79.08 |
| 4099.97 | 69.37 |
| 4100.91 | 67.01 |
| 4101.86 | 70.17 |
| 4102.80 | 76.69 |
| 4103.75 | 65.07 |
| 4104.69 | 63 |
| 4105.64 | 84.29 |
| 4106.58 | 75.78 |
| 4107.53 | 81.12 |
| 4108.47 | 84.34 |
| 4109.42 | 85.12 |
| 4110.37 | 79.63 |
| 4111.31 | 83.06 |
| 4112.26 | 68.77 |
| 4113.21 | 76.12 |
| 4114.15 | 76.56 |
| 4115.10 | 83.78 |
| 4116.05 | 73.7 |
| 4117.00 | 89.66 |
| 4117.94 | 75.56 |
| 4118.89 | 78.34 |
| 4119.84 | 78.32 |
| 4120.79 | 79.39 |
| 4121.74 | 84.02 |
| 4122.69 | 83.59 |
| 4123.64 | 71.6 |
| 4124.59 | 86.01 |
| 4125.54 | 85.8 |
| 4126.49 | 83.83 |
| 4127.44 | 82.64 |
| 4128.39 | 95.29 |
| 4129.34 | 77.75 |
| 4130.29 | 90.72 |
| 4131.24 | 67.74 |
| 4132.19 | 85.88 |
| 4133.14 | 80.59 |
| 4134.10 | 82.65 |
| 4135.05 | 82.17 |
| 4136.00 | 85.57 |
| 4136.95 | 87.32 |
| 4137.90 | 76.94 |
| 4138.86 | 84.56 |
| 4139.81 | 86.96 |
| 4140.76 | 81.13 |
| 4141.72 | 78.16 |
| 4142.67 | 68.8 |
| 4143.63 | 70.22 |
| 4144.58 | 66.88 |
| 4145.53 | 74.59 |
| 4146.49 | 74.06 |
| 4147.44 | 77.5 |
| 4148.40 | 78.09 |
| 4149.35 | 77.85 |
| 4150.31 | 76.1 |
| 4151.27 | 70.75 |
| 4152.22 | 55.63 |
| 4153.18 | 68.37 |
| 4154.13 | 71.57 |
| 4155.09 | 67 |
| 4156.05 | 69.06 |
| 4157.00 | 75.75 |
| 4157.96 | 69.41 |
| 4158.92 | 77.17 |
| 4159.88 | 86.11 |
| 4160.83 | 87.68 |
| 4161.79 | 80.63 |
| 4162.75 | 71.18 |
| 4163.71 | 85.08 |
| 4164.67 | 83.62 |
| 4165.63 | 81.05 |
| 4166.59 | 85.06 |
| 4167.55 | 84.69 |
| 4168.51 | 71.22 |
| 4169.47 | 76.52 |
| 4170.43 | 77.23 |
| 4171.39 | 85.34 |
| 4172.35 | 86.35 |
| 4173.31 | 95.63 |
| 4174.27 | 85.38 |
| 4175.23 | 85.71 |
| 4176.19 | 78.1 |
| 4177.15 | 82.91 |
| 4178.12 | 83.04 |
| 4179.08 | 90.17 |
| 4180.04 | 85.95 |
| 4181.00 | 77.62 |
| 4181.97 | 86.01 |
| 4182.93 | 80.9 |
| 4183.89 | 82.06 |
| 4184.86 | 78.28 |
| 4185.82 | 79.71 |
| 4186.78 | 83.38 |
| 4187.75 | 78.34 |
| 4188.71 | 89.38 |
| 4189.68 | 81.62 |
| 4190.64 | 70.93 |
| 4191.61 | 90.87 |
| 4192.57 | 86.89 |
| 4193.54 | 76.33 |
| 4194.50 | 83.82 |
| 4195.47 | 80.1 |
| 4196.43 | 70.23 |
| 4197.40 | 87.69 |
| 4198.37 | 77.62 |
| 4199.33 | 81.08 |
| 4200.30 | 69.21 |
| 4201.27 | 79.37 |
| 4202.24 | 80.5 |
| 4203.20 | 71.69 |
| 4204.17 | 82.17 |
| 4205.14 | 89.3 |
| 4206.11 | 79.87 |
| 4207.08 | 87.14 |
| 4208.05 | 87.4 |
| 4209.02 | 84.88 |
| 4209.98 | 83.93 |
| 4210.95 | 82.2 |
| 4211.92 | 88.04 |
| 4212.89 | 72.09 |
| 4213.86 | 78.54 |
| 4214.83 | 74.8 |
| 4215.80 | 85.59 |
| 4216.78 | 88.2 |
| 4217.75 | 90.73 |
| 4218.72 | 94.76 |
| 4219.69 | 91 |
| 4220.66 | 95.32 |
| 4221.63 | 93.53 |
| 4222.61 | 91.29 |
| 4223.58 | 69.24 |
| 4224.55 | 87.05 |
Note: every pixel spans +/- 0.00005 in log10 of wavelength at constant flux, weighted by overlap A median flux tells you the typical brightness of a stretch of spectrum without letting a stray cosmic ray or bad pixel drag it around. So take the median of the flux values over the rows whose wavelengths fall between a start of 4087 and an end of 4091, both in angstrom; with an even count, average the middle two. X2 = 88.1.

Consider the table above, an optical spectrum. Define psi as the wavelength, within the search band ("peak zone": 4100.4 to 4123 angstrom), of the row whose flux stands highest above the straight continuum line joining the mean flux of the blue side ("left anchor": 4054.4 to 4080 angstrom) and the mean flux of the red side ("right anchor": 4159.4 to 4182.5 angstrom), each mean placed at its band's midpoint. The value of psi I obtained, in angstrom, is 4117.00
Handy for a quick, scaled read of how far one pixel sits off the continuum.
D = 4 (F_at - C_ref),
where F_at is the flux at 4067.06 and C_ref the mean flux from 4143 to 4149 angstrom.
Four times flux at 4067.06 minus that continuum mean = 11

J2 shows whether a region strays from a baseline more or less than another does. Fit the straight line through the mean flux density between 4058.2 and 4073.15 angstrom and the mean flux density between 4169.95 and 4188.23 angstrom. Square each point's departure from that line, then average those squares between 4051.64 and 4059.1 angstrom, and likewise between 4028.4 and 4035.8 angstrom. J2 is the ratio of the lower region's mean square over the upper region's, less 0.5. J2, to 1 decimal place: 1.0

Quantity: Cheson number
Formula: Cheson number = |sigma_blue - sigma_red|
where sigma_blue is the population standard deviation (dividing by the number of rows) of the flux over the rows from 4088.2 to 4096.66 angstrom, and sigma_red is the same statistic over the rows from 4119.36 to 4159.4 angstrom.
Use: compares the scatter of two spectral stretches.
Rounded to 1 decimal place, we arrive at 1.2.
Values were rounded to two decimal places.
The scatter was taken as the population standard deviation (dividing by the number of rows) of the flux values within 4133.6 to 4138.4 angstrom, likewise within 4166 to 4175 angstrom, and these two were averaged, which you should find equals 5.12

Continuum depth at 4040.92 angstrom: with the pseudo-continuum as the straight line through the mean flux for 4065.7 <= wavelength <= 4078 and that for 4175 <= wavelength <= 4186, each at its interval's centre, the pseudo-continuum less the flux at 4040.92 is 4.3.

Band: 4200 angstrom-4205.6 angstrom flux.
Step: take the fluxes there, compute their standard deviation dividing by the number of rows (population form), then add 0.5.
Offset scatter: 7.2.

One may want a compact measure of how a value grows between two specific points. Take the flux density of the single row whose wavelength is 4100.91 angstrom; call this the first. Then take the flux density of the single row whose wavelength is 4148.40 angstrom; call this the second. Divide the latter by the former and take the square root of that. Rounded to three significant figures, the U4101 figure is 1.08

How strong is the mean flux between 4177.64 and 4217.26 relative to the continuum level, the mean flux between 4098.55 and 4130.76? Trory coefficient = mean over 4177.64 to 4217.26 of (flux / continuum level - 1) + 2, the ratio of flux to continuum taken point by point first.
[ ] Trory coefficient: 2.03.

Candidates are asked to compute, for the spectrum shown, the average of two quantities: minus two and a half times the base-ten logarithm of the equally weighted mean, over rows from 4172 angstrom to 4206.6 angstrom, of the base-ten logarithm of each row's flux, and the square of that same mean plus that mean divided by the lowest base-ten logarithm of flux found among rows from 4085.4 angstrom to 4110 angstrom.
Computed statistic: 2.01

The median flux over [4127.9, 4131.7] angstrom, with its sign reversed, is -84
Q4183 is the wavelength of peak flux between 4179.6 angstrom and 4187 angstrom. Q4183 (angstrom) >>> 4181.97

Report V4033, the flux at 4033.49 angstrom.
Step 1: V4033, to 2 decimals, 88.53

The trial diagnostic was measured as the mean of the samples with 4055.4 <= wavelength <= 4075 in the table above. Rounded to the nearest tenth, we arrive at 80.6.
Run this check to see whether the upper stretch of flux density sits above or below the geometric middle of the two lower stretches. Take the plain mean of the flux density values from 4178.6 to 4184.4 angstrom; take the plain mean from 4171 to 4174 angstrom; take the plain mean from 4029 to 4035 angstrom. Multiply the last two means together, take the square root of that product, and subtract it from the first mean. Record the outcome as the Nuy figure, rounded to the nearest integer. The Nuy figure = -1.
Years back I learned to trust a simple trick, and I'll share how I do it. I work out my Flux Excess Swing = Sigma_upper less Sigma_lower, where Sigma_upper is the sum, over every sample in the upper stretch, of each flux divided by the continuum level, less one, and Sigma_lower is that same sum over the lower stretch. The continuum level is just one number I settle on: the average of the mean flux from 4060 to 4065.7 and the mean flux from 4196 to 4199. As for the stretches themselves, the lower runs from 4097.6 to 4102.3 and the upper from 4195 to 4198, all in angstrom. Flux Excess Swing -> 0.4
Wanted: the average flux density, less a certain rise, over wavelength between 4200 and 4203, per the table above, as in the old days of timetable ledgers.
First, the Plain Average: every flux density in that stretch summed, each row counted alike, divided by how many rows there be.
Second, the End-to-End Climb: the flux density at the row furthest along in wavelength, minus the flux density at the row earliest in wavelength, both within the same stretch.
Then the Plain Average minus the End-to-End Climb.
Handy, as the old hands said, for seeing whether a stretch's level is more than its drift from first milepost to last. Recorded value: 65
